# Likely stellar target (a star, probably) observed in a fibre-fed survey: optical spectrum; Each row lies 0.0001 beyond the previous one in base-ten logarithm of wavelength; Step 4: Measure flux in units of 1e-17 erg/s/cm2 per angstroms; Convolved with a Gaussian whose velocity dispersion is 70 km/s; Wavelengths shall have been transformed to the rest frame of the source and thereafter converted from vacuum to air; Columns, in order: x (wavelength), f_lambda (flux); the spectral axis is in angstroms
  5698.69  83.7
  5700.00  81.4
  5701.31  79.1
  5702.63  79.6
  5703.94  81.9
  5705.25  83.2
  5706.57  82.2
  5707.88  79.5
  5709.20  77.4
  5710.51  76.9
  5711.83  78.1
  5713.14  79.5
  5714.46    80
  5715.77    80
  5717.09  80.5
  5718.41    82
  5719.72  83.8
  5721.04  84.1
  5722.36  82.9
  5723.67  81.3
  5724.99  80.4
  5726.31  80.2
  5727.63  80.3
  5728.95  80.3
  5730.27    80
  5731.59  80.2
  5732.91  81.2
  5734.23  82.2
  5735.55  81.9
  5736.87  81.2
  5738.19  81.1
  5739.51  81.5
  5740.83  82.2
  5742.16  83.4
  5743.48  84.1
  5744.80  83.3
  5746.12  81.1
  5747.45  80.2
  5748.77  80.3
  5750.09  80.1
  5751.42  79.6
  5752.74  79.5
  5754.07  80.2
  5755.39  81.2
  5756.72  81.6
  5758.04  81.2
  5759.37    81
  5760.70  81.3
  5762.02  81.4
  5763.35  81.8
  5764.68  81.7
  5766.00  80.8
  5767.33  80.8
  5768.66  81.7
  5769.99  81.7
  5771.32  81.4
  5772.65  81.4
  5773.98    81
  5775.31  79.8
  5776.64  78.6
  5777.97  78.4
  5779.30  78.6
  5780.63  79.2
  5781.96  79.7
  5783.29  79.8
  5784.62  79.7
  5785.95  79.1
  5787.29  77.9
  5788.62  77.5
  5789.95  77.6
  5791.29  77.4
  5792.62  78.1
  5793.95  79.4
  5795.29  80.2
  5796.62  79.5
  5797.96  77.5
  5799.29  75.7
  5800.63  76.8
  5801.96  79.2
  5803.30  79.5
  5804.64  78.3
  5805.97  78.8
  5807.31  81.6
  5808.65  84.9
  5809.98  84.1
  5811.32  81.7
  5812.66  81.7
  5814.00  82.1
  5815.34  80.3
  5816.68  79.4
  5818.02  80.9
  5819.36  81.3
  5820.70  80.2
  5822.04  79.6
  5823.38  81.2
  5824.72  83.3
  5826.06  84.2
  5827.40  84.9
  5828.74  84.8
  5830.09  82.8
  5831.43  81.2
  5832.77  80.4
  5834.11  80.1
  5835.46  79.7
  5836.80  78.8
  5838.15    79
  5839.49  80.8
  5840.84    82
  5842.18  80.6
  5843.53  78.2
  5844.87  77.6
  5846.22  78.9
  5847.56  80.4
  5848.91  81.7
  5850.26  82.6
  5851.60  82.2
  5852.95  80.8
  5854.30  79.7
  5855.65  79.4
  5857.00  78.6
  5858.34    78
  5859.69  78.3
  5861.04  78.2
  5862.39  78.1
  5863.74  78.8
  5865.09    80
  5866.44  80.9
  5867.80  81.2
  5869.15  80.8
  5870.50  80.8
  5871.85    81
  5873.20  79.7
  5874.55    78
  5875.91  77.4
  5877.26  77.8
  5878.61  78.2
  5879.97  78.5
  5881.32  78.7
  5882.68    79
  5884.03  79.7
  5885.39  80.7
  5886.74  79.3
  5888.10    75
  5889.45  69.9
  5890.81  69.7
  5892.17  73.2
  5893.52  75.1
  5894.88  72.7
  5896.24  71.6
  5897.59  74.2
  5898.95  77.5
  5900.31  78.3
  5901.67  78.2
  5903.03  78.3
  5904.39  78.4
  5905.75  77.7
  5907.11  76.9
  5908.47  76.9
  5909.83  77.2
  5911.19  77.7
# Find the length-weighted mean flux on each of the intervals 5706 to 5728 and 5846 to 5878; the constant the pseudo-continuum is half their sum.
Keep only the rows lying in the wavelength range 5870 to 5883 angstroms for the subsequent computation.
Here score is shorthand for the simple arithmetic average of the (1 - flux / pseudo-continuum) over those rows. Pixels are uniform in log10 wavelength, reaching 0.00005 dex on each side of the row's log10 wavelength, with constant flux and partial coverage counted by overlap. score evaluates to 0.015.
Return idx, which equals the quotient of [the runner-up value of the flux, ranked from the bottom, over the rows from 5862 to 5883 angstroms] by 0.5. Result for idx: 156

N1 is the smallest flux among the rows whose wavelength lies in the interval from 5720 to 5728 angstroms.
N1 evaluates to 80.2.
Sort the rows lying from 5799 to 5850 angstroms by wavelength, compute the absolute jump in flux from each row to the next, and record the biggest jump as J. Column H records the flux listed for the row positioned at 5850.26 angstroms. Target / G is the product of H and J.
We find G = 273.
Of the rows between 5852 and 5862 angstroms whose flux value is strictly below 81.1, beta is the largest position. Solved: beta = 5861.04 angstroms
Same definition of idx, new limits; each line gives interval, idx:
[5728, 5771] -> 159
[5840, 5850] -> 156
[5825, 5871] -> 156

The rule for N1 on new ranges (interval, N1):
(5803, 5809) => 78.3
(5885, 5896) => 69.7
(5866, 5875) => 78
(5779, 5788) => 77.9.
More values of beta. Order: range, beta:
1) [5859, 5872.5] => 5871.85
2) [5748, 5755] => 5754.07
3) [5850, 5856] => 5855.65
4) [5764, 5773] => 5767.33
